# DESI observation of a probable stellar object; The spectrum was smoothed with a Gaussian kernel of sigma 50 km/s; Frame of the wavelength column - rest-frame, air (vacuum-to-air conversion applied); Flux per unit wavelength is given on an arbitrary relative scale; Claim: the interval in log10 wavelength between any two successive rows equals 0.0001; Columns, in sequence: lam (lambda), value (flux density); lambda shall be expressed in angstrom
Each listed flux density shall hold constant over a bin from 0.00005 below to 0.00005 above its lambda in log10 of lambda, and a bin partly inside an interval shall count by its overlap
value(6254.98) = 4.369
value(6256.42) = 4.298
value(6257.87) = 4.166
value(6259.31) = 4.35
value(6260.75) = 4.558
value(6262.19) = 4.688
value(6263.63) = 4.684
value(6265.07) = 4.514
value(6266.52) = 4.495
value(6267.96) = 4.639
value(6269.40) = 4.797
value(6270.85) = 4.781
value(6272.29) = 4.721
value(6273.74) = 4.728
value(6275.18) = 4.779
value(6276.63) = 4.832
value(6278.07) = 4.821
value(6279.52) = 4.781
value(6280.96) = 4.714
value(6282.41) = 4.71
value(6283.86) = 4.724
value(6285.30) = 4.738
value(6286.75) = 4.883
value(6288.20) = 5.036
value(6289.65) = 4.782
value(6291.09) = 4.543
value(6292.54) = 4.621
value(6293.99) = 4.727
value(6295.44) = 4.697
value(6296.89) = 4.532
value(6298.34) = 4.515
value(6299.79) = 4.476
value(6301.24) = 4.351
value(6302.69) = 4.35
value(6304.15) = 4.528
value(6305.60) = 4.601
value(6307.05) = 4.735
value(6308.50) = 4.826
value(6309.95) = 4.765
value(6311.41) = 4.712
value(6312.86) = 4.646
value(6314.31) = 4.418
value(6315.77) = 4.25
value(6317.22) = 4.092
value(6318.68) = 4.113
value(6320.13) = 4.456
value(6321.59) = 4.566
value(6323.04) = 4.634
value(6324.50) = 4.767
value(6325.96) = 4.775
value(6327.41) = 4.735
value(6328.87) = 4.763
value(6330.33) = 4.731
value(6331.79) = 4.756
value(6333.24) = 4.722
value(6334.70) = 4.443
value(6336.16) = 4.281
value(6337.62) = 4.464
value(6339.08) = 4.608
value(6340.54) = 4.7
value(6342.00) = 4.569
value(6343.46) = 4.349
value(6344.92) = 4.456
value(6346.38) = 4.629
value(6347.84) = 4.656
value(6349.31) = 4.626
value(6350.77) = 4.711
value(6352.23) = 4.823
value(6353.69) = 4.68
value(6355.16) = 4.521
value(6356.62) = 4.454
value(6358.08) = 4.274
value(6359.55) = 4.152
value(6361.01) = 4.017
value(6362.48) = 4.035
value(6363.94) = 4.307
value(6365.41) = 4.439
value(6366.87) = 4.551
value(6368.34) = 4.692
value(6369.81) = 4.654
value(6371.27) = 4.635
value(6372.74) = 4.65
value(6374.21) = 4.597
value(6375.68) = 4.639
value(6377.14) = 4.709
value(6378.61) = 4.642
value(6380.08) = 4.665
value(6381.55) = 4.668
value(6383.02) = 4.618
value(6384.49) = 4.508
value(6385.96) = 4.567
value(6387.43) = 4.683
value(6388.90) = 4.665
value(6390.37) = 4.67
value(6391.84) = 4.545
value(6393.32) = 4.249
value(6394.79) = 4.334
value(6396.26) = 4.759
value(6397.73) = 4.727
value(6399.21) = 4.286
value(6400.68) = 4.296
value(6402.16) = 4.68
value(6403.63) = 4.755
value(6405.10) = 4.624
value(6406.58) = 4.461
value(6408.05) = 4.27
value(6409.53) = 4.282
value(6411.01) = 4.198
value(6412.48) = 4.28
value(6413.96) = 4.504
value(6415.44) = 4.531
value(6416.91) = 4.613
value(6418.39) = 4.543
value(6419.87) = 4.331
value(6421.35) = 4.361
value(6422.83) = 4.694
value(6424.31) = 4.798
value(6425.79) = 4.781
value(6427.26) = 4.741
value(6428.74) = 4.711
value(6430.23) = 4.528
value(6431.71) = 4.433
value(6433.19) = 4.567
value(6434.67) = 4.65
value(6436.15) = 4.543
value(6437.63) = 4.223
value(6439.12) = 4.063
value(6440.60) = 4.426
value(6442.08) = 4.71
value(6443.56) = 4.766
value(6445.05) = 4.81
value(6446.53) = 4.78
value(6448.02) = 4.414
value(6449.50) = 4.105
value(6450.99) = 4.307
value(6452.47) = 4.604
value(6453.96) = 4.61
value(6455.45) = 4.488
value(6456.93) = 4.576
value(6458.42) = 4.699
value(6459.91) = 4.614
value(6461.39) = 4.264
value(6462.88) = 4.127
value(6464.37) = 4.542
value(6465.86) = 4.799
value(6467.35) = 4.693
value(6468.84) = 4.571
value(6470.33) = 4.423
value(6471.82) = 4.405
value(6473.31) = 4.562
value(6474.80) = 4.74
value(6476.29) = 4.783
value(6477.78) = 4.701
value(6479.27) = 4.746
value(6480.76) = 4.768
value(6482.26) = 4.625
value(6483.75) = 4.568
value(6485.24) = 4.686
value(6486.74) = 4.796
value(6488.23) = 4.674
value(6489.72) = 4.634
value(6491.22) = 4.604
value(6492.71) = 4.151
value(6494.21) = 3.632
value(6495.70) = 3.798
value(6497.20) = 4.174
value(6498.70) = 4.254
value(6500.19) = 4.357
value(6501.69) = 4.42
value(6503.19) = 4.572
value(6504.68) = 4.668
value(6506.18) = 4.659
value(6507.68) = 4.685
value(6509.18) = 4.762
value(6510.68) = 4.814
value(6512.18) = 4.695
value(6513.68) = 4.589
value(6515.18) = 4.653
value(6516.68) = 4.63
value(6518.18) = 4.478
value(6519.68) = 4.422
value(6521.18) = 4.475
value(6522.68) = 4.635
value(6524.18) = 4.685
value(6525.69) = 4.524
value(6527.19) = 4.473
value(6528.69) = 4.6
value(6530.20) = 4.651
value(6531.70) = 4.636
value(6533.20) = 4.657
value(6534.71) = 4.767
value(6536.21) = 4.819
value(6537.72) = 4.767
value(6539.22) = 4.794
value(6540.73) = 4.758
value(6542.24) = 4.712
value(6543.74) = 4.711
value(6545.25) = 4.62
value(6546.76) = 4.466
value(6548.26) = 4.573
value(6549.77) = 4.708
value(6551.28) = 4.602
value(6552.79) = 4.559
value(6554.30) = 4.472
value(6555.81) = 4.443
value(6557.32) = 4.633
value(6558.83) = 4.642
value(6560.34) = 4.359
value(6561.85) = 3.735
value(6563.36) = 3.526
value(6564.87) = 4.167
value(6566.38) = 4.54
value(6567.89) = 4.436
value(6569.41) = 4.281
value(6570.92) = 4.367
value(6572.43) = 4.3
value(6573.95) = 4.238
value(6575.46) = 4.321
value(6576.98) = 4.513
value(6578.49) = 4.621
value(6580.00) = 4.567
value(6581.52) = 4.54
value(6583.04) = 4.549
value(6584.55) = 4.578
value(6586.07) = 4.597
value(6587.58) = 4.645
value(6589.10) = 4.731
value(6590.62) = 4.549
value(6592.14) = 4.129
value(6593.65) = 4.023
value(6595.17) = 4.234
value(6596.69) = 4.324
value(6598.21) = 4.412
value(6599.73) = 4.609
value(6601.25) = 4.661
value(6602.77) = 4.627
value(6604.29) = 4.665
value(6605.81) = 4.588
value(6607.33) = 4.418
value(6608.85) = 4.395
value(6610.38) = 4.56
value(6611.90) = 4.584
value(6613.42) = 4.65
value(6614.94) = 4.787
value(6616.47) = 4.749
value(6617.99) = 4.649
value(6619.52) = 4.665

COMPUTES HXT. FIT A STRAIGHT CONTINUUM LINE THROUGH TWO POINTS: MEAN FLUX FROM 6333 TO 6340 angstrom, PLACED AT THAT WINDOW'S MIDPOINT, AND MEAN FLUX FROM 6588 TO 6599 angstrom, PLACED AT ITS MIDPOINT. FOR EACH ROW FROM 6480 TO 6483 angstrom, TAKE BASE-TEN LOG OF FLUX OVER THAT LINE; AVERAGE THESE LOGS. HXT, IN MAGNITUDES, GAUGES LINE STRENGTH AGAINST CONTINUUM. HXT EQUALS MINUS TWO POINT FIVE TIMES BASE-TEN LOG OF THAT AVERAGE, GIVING 3.9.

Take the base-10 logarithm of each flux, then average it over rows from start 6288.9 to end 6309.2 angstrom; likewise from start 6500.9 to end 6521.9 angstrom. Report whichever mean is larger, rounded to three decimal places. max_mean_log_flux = 0.663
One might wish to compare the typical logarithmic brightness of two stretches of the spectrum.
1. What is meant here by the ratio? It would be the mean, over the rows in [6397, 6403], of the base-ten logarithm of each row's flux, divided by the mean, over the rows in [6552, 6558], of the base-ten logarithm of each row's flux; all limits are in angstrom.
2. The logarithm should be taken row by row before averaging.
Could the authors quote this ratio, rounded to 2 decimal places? 1.00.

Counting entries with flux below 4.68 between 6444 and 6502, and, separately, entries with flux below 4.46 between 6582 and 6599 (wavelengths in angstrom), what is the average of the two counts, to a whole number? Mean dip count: 16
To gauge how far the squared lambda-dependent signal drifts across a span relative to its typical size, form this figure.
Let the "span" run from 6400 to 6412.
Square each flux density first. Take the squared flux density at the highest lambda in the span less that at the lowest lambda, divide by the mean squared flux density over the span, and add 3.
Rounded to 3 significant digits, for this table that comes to 2.96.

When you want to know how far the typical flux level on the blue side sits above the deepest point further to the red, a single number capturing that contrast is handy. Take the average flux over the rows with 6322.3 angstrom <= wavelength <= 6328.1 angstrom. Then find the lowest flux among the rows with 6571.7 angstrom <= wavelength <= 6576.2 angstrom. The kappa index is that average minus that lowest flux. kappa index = 0.5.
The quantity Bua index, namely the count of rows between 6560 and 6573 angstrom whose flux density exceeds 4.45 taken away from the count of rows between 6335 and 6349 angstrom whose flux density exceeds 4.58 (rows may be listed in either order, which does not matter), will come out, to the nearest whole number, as 3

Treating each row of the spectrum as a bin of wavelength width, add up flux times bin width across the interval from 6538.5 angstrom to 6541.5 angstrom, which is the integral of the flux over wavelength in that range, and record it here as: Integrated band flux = 14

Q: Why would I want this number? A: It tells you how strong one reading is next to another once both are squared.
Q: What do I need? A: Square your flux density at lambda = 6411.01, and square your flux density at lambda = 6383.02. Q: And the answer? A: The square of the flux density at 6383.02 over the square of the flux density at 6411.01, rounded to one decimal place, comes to 1.2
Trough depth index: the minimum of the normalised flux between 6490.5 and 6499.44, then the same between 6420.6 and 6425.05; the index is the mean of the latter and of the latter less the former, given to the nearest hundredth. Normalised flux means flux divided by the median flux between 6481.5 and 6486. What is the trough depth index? 0.55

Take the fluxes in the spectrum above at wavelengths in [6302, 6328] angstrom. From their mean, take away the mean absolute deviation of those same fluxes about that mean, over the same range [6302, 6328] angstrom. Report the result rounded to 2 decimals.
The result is 4.37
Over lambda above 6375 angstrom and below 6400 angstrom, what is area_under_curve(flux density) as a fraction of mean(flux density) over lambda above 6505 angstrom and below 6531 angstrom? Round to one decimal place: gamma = 24.8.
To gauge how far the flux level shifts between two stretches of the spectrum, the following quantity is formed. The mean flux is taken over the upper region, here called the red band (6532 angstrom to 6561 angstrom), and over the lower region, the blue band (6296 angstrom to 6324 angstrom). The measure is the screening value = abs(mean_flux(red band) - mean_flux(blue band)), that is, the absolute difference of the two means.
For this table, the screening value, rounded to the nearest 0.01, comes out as 0.13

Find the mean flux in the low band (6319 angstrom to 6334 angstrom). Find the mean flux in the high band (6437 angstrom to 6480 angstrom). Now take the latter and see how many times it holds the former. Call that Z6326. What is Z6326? 0.97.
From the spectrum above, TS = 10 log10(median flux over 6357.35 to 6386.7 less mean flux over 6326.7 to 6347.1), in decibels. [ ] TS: -17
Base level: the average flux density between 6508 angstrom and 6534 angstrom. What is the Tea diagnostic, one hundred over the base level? 21.7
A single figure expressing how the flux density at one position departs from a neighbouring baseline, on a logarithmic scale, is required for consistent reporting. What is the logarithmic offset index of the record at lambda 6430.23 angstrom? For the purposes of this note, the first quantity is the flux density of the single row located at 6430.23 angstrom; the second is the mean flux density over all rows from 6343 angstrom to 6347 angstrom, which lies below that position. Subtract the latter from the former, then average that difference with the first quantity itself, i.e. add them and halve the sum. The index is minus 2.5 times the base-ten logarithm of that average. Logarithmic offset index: -0.90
